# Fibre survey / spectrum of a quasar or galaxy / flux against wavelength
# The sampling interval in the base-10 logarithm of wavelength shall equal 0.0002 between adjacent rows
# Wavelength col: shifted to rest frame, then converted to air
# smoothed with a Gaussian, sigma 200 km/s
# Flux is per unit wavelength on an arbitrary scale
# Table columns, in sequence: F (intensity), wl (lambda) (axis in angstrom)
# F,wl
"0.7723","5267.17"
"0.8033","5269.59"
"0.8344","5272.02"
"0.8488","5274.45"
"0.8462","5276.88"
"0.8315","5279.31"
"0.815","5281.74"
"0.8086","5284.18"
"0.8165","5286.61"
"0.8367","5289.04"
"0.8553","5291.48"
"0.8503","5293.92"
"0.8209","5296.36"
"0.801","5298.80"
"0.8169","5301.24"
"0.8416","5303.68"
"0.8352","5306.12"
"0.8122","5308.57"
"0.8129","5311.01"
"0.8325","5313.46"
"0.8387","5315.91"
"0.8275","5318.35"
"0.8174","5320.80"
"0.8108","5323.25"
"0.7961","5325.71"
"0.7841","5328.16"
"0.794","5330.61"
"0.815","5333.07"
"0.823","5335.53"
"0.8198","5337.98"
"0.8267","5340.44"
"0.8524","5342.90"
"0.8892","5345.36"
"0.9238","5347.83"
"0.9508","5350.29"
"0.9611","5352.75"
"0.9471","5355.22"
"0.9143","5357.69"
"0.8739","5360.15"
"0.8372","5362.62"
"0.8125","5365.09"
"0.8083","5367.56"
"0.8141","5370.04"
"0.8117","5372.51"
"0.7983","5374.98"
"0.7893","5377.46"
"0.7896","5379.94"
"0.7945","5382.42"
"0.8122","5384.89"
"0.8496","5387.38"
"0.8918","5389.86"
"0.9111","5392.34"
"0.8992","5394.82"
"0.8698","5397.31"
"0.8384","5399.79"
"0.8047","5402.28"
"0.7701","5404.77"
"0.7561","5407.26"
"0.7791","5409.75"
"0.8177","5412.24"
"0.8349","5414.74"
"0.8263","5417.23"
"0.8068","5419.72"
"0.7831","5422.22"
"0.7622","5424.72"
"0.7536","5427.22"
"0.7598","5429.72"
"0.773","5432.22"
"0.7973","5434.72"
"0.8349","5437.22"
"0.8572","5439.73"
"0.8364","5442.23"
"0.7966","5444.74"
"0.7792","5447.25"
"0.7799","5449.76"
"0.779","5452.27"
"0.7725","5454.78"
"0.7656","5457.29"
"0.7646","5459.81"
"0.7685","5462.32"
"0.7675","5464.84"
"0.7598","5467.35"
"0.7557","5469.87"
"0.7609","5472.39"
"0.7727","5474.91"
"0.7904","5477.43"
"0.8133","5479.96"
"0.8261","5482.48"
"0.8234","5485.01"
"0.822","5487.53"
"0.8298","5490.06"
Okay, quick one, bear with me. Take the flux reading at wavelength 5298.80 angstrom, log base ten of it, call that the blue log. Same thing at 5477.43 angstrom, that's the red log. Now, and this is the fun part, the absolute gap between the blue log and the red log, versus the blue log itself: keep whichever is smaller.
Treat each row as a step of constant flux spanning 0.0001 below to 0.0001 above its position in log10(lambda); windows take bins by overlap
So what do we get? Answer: -0.096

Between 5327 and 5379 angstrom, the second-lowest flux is 0.7893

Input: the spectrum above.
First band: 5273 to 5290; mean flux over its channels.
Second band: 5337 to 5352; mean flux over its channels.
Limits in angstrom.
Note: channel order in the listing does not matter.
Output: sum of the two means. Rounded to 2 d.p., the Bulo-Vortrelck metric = 1.71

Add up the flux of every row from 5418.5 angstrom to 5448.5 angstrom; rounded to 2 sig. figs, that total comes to 9.5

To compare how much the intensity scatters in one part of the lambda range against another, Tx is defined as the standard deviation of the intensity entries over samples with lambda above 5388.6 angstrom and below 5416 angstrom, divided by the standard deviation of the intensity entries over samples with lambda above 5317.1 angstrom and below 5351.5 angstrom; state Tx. 1.1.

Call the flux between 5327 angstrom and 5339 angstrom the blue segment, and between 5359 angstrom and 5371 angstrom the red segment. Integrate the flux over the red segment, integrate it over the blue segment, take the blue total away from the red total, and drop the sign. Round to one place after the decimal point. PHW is 0.3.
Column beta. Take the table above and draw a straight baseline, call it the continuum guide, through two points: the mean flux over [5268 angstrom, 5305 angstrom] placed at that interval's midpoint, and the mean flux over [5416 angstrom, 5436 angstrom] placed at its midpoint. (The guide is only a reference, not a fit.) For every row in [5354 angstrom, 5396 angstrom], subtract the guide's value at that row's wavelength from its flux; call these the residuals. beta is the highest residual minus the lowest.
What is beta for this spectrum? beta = 0.151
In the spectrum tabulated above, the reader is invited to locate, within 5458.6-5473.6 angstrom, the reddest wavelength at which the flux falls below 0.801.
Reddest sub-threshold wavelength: 5472.39 angstrom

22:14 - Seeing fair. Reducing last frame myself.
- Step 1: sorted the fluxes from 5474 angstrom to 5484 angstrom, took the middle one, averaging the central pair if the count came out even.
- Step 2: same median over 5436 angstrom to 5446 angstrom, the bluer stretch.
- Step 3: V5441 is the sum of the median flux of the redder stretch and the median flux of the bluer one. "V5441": 1.64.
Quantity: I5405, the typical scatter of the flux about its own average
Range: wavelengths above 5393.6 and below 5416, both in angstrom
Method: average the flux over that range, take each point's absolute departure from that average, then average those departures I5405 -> 0.037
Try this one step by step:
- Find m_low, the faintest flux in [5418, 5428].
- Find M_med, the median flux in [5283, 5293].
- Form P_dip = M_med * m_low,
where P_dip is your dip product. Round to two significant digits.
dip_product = 0.62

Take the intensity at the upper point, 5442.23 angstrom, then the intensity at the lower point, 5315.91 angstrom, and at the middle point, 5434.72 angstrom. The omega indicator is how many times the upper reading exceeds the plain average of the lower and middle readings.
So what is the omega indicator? 1.02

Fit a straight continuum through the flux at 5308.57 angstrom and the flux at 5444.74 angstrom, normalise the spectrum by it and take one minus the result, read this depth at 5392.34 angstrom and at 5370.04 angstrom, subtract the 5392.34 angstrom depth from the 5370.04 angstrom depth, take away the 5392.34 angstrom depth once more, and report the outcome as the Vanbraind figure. 0.26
